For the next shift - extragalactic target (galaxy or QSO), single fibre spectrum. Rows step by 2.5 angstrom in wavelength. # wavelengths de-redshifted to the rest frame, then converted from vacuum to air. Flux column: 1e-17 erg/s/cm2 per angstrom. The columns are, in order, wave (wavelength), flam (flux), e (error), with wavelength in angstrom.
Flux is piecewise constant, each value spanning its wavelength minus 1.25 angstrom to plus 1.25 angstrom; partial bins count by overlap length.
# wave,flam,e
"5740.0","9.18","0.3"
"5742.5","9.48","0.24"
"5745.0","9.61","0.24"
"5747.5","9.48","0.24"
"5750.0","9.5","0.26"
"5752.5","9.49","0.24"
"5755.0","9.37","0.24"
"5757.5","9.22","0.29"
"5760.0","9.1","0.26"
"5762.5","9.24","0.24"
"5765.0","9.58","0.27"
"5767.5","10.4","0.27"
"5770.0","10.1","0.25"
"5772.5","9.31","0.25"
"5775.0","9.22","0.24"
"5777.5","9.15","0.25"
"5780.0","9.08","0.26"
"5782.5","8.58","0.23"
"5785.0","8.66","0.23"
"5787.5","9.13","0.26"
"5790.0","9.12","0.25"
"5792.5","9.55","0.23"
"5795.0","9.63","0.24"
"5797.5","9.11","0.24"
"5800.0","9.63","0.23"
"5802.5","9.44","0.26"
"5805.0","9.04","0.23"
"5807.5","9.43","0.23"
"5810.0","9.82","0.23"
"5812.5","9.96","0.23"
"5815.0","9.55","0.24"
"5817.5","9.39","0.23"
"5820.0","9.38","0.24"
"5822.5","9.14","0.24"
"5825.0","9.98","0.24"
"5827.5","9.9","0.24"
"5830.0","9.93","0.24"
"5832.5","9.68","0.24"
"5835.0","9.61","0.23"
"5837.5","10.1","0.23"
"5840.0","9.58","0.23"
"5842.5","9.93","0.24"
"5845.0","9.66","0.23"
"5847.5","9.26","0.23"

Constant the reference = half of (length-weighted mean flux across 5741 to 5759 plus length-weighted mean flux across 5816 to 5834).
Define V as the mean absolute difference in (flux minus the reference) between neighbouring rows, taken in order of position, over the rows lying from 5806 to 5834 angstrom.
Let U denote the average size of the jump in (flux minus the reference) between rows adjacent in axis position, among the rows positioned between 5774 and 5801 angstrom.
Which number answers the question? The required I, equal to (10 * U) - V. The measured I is 2.5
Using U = 0.275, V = 0.255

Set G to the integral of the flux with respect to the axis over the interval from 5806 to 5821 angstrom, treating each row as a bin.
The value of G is 144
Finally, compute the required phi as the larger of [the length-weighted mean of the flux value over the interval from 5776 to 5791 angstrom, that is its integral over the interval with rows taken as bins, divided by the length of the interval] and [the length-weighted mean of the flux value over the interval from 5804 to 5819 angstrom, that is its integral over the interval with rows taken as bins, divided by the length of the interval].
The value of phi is 9.54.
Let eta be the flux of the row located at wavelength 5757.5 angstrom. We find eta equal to 9.22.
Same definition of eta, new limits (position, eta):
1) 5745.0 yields 9.61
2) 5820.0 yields 9.38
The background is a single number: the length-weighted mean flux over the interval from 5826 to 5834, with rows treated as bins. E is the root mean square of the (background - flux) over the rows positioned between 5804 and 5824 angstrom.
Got 0.471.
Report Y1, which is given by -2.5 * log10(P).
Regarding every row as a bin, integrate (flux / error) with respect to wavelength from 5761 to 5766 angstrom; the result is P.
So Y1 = -5.67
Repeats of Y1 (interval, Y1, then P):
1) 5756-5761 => -5.56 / 168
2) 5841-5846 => -5.80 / 208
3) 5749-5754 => -5.70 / 191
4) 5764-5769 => -5.68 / 186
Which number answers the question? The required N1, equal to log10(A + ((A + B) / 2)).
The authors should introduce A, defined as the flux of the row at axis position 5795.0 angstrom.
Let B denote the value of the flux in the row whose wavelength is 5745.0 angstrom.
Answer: 1.28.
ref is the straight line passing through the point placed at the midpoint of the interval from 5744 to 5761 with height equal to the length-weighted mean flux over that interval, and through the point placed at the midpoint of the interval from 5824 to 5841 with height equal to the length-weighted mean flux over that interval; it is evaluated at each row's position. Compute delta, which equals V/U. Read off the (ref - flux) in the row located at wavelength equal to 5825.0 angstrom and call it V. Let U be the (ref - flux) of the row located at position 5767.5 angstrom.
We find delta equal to 0.2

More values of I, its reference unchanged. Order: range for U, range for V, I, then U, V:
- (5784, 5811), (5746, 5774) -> 3.1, 0.340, 0.281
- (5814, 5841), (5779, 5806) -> 2.4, 0.269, 0.320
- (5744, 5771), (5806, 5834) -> 1.9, 0.215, 0.255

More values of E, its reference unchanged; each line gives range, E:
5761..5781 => 0.559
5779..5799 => 0.804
